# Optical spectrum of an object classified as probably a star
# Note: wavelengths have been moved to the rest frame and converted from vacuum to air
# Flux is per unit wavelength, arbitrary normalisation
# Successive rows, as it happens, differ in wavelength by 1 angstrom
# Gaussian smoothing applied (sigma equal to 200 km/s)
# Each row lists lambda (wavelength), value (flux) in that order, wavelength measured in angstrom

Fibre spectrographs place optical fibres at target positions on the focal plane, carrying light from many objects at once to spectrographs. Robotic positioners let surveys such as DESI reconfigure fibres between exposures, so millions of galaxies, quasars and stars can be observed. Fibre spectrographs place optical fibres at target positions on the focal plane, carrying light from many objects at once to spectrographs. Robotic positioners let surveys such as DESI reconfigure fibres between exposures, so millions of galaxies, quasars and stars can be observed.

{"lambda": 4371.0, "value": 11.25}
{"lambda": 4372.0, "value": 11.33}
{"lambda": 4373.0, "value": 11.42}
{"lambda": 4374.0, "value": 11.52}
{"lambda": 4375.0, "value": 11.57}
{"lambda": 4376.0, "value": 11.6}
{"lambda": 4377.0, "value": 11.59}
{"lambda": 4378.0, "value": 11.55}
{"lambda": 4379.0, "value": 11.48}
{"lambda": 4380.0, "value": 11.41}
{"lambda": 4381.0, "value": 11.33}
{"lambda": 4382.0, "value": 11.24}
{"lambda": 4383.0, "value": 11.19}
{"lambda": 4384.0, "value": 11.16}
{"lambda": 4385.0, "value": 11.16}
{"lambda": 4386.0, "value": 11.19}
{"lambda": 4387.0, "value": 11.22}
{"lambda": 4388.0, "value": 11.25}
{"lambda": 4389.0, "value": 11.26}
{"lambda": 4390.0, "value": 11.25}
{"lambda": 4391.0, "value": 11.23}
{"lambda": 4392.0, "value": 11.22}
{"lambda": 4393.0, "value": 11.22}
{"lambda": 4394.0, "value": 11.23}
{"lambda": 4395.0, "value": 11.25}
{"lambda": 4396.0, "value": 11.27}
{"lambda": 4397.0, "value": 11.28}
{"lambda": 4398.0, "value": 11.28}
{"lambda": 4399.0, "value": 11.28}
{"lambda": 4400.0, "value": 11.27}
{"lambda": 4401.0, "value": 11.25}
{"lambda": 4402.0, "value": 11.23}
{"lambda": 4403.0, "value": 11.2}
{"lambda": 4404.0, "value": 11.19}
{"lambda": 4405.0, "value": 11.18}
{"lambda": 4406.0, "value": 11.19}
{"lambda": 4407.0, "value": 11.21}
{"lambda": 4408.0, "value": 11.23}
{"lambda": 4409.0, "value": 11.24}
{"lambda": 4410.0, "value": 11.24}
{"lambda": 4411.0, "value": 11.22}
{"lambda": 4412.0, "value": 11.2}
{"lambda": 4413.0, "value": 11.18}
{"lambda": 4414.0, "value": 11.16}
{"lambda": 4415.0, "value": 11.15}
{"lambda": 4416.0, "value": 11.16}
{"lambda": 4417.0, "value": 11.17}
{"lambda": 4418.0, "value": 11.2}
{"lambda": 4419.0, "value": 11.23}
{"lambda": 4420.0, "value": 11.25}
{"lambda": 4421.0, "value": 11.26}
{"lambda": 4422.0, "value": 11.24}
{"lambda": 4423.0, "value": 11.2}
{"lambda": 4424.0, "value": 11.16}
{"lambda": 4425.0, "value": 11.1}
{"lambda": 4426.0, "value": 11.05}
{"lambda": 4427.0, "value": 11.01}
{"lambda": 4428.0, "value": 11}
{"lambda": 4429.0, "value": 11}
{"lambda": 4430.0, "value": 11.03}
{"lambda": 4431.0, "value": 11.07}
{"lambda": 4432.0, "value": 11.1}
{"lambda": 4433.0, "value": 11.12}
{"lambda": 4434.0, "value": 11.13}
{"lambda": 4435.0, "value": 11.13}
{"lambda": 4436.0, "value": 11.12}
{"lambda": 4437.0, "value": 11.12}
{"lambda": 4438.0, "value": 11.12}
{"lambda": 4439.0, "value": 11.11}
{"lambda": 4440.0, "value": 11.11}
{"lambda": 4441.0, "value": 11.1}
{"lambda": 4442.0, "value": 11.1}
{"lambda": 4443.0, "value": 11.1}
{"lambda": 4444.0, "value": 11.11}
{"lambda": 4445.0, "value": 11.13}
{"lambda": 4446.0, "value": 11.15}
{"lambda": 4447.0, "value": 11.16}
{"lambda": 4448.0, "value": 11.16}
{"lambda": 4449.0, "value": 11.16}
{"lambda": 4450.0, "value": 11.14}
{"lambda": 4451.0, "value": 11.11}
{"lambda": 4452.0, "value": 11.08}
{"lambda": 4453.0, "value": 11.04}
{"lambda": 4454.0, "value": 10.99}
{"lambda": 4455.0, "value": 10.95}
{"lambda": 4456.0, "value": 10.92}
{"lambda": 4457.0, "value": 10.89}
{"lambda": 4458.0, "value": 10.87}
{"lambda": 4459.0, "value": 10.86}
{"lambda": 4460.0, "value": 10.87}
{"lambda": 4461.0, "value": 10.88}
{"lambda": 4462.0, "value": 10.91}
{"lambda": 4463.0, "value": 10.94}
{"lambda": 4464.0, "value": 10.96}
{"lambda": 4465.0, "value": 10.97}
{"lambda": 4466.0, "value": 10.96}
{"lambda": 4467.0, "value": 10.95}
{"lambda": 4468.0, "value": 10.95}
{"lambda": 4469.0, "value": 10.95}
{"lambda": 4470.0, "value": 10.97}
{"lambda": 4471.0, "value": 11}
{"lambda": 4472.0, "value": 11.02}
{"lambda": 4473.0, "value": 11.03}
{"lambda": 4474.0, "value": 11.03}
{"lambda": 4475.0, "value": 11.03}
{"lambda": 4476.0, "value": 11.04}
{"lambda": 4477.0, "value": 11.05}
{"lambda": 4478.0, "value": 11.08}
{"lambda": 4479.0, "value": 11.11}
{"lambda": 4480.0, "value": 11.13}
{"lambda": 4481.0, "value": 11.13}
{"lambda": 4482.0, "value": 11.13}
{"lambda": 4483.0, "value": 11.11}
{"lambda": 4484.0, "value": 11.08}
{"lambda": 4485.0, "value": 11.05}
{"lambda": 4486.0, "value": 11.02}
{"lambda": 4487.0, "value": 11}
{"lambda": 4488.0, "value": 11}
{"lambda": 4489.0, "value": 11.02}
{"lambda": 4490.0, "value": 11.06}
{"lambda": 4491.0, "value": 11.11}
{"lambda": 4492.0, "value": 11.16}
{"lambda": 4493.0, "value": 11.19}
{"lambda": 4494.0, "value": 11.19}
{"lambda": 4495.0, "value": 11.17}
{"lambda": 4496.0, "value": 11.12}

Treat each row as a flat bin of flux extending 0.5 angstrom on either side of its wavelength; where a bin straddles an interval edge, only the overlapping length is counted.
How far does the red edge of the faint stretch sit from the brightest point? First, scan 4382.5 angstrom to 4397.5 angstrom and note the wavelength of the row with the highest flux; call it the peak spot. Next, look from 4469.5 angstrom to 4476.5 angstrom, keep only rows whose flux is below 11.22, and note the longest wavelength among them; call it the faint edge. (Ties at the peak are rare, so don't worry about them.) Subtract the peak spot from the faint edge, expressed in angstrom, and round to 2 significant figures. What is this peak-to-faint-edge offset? 79 angstrom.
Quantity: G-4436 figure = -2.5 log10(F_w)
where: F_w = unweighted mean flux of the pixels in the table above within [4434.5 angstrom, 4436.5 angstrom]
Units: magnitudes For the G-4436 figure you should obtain -2.62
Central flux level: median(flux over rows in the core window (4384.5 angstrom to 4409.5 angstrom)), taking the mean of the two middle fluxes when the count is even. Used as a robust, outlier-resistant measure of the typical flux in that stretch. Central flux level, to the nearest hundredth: 11.23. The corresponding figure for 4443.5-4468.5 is 10.96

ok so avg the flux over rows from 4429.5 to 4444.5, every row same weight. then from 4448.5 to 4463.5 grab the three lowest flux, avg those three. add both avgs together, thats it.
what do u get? 22.0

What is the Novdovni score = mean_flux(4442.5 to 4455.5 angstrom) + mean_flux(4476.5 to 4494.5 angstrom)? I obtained 22.19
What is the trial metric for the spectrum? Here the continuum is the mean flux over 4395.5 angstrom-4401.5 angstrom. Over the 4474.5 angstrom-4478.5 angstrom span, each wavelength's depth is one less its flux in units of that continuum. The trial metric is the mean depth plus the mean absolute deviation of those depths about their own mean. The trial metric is 0.021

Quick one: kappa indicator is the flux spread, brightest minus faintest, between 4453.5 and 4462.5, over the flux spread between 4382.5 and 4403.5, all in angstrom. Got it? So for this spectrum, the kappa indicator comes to 1.08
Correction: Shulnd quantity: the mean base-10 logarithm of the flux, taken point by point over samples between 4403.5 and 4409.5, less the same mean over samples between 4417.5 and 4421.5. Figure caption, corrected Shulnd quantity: -0.001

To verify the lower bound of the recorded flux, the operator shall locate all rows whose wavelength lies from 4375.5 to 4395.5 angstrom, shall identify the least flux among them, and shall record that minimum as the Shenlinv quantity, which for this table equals 11.16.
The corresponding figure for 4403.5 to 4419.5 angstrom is 11.15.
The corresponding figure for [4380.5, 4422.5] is 11.15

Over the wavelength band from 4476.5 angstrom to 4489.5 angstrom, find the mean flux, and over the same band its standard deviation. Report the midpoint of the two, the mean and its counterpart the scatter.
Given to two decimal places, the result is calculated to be 5.56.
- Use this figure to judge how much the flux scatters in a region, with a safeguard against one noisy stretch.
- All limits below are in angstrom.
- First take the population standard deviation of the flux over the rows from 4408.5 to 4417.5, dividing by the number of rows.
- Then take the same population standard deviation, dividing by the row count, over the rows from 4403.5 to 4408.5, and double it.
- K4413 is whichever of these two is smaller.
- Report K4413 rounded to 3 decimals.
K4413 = 0.033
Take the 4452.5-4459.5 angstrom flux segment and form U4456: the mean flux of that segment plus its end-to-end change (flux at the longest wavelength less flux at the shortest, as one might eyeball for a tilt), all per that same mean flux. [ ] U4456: 0.98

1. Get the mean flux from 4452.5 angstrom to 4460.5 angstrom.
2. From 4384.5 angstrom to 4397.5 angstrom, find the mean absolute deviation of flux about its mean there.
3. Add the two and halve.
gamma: 5.474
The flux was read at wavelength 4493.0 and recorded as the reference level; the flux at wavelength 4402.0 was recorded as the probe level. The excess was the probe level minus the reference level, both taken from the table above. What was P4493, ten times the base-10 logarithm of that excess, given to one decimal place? -14.0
